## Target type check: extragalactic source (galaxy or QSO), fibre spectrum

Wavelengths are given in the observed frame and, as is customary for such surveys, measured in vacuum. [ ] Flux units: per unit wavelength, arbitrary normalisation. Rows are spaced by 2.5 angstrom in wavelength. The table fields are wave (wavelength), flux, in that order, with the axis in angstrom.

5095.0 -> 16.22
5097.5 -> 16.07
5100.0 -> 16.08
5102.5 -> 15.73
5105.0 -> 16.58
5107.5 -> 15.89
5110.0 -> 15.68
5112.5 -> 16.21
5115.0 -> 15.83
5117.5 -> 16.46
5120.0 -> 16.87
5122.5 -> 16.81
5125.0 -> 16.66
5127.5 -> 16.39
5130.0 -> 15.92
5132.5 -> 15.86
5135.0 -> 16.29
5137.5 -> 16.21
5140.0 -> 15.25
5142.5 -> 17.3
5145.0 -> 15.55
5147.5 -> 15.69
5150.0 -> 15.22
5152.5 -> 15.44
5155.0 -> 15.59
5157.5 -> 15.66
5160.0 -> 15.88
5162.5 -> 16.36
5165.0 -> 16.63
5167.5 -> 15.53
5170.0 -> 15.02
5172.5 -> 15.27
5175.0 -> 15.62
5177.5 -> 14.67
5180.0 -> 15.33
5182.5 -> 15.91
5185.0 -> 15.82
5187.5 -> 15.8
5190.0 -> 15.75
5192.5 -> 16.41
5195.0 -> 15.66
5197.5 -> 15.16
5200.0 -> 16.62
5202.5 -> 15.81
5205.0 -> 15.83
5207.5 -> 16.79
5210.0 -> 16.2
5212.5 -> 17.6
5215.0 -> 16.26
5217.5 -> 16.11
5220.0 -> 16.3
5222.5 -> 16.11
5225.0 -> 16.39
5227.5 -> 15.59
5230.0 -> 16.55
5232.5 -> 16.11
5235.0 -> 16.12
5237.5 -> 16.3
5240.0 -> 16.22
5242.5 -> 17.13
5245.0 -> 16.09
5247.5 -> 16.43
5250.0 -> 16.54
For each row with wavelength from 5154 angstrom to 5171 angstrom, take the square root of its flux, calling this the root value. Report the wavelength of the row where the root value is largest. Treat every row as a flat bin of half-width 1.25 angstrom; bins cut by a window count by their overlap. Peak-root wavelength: 5165.0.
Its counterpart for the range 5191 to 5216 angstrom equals 5212.5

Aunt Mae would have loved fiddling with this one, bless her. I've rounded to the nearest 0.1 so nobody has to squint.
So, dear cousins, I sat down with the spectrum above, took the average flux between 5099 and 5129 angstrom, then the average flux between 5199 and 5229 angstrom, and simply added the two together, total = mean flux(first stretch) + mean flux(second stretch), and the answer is 32.6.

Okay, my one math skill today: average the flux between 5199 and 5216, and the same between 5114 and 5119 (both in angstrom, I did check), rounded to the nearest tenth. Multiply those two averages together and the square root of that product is 16.3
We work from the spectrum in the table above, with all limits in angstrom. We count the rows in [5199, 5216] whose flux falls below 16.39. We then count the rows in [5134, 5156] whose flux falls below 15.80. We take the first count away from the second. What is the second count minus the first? 2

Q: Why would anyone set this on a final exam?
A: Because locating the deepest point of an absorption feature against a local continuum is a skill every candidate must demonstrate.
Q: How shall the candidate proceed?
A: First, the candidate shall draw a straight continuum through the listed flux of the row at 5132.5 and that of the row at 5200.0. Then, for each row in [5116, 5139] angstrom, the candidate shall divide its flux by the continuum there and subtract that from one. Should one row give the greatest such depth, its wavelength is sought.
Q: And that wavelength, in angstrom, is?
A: 5132.5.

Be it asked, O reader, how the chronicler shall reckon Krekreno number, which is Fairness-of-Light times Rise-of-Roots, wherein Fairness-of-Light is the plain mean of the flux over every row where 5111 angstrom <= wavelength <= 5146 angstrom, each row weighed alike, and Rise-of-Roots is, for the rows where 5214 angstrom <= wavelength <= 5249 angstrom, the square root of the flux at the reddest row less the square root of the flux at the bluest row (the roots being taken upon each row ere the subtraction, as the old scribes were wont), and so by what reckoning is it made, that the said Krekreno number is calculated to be 0.3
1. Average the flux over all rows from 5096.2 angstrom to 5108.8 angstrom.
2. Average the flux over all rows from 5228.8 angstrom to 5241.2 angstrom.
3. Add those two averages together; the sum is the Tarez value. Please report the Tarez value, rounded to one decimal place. 32.3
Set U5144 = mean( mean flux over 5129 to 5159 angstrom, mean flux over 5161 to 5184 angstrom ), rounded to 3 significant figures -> 15.7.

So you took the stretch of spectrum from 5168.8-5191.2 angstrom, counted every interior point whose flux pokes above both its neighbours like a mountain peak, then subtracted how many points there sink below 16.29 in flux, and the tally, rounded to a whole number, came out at -7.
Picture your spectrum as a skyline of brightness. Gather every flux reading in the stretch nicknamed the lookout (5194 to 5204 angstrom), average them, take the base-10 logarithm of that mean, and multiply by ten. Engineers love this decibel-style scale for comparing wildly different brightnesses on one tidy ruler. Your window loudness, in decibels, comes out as 11.99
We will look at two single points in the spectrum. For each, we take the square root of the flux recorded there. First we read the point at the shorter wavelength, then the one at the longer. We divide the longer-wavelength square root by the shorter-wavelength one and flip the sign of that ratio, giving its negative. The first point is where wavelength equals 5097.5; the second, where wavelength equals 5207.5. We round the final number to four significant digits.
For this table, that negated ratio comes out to -1.022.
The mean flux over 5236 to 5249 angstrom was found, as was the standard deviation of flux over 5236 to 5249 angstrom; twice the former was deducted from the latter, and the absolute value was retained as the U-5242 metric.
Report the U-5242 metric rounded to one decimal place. 32.5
